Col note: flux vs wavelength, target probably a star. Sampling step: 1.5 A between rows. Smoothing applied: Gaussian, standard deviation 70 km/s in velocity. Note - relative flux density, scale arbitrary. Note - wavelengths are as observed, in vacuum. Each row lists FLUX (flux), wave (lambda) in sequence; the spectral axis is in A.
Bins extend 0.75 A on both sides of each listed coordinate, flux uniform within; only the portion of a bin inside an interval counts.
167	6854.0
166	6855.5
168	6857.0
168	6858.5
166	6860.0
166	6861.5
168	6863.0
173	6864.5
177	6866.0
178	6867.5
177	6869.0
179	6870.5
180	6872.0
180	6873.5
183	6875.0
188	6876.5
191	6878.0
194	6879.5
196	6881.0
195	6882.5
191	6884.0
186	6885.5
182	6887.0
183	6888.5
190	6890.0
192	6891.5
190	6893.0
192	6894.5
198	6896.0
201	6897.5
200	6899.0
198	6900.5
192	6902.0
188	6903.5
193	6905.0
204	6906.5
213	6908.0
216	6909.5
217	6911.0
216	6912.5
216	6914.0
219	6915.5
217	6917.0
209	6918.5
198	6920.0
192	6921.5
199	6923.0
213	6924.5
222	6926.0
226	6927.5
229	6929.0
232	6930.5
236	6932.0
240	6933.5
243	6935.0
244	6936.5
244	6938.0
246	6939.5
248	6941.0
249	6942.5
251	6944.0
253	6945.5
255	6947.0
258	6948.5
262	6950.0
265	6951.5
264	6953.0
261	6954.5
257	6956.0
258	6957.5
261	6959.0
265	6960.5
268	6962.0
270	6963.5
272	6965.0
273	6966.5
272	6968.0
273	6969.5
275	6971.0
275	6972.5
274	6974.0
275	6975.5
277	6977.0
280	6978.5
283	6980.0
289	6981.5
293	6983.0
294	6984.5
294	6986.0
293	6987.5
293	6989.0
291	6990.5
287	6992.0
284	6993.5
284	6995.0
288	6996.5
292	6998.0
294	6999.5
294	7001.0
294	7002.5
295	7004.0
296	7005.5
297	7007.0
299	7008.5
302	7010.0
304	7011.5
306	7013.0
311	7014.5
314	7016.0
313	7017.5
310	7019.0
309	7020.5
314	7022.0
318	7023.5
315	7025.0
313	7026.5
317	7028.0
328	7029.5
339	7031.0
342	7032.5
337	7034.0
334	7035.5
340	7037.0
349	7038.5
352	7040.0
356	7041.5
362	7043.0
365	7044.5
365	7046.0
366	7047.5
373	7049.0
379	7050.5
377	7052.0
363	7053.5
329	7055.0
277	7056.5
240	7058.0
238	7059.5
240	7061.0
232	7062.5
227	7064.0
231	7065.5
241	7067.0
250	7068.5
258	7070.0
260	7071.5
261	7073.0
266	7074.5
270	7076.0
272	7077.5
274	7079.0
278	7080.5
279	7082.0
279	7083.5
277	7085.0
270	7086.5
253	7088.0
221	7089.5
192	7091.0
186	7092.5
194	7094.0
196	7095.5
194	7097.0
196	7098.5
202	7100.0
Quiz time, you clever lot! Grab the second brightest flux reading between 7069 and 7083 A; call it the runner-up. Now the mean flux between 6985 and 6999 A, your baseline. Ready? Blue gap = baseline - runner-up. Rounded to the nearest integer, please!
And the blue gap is 12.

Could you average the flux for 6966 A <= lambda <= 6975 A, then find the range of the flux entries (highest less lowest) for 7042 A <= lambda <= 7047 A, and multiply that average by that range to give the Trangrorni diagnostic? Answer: 821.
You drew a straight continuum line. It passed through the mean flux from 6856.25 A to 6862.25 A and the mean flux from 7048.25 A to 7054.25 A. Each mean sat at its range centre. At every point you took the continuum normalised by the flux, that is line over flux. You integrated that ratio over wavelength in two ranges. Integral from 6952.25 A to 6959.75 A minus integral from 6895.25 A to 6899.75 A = 3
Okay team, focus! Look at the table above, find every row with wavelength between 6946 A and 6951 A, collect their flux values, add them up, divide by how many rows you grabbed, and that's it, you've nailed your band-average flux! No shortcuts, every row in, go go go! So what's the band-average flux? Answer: 258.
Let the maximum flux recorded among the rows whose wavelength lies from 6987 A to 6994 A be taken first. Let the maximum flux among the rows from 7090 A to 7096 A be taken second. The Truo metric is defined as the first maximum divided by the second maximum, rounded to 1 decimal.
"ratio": 1.5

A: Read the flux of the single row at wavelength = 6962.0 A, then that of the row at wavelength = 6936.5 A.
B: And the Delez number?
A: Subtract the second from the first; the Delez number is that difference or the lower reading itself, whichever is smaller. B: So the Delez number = 24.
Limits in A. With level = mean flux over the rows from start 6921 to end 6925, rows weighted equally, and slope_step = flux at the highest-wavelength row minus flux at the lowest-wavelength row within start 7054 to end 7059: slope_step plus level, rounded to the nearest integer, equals 112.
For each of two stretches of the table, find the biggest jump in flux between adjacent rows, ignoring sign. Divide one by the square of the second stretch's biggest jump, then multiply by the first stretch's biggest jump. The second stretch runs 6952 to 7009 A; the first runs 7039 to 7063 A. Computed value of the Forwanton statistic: 1.4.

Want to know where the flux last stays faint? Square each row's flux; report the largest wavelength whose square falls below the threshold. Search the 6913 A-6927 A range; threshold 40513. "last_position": 6923.0 A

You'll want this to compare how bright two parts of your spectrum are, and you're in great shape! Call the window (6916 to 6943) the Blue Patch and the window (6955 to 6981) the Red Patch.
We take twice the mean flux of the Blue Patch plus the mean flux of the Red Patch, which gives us 725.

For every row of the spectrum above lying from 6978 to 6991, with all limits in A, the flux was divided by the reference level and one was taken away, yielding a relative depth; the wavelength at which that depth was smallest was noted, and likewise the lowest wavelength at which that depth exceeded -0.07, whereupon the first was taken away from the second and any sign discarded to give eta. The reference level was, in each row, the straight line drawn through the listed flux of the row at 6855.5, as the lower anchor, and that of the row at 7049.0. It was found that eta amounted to 12.0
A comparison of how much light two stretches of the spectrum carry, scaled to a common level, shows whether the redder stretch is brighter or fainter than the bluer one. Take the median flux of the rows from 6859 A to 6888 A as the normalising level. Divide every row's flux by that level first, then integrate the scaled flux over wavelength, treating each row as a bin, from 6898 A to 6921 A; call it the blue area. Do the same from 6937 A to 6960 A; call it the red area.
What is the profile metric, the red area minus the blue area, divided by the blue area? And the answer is 0.24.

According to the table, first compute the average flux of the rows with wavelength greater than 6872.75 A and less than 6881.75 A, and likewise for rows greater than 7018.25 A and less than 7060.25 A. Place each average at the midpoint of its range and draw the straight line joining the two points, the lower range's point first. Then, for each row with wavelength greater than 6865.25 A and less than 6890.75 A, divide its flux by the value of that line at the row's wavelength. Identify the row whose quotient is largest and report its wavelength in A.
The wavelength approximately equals 6881.0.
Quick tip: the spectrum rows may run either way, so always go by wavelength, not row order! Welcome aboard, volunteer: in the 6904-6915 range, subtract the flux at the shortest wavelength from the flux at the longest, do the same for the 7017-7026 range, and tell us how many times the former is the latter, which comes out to 11.5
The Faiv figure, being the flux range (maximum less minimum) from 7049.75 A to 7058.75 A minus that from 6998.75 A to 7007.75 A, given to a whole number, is 136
